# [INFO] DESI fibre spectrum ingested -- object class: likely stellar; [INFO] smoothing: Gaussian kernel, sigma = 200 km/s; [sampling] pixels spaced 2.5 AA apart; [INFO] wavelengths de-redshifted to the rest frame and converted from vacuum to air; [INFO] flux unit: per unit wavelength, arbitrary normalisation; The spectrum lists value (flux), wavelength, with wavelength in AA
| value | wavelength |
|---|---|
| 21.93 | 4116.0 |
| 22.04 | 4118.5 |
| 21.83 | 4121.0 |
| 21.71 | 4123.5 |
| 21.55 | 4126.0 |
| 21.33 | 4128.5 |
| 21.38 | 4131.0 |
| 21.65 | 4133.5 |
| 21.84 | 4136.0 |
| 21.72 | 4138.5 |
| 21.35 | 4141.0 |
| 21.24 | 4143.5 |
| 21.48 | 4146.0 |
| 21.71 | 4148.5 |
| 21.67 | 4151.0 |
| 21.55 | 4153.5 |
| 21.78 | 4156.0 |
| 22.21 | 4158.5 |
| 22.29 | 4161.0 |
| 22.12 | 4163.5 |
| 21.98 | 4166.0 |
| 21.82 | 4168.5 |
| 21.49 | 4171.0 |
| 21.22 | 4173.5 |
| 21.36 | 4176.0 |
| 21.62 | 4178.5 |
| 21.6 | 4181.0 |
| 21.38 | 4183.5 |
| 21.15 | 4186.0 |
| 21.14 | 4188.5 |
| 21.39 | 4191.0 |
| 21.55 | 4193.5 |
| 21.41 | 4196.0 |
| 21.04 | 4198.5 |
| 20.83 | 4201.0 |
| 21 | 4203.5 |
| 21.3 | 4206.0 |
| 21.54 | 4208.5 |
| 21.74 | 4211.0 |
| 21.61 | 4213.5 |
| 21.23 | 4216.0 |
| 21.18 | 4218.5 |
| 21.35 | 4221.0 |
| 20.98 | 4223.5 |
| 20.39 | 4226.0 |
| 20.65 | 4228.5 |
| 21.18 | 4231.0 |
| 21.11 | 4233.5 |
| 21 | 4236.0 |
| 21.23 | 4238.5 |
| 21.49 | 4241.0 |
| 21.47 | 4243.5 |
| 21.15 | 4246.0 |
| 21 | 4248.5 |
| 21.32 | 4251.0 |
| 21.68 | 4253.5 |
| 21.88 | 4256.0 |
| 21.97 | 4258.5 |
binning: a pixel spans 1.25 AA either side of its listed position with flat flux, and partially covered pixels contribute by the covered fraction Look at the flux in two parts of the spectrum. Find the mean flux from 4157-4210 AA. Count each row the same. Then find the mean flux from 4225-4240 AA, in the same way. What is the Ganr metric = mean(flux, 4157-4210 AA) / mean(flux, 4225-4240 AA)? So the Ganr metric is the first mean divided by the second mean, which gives 1.03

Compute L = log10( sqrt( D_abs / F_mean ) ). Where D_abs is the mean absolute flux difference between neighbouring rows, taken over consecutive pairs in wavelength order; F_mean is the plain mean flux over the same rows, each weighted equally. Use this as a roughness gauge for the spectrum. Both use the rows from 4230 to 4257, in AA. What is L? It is -1.01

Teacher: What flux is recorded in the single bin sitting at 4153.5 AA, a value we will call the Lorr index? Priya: 21.55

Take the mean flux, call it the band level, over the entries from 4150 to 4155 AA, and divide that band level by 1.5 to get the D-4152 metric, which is 14.41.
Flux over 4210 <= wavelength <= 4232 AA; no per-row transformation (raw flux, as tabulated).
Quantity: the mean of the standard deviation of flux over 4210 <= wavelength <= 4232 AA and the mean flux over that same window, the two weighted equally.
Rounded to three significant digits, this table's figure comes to 10.8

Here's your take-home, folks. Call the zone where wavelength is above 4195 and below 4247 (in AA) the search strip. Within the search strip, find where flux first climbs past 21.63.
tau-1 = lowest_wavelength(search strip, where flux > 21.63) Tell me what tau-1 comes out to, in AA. 4211.0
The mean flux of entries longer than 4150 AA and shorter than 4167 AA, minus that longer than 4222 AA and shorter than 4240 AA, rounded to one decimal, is 1.0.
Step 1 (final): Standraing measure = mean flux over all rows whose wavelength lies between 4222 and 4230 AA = 20.7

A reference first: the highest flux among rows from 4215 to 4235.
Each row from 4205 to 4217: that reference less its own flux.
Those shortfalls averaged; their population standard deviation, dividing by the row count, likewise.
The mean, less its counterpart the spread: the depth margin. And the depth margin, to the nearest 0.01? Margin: -0.33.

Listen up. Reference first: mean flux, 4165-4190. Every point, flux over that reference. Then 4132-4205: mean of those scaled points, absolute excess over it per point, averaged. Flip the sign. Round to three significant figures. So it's -0.0130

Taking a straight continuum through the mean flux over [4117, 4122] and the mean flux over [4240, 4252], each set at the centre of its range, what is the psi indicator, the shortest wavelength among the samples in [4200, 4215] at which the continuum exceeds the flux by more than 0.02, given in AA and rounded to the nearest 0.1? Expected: 4201.0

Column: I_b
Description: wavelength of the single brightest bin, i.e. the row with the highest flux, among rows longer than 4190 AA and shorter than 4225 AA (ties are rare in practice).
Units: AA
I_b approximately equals 4211.0 AA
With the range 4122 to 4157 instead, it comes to 4136.0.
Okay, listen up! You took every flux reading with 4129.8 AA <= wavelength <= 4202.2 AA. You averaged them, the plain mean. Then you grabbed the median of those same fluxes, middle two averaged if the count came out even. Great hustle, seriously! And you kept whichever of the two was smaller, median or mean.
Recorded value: 21.55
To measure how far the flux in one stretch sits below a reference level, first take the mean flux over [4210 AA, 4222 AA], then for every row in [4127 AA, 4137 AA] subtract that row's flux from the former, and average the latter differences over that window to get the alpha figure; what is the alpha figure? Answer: -0.13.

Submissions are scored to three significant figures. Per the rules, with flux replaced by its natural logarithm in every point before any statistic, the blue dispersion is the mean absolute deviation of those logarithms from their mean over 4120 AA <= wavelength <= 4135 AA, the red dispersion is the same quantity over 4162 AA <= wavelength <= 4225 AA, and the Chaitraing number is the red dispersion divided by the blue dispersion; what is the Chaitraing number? 1.59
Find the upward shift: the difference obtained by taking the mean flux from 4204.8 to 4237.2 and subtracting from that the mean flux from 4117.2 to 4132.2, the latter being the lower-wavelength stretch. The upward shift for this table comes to -0.47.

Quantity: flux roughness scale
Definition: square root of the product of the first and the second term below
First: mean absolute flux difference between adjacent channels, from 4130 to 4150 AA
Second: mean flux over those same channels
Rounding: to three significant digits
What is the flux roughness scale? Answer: 2.17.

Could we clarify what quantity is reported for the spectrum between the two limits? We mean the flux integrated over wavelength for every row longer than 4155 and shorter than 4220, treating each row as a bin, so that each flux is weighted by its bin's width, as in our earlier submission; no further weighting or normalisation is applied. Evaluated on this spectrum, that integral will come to 1397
